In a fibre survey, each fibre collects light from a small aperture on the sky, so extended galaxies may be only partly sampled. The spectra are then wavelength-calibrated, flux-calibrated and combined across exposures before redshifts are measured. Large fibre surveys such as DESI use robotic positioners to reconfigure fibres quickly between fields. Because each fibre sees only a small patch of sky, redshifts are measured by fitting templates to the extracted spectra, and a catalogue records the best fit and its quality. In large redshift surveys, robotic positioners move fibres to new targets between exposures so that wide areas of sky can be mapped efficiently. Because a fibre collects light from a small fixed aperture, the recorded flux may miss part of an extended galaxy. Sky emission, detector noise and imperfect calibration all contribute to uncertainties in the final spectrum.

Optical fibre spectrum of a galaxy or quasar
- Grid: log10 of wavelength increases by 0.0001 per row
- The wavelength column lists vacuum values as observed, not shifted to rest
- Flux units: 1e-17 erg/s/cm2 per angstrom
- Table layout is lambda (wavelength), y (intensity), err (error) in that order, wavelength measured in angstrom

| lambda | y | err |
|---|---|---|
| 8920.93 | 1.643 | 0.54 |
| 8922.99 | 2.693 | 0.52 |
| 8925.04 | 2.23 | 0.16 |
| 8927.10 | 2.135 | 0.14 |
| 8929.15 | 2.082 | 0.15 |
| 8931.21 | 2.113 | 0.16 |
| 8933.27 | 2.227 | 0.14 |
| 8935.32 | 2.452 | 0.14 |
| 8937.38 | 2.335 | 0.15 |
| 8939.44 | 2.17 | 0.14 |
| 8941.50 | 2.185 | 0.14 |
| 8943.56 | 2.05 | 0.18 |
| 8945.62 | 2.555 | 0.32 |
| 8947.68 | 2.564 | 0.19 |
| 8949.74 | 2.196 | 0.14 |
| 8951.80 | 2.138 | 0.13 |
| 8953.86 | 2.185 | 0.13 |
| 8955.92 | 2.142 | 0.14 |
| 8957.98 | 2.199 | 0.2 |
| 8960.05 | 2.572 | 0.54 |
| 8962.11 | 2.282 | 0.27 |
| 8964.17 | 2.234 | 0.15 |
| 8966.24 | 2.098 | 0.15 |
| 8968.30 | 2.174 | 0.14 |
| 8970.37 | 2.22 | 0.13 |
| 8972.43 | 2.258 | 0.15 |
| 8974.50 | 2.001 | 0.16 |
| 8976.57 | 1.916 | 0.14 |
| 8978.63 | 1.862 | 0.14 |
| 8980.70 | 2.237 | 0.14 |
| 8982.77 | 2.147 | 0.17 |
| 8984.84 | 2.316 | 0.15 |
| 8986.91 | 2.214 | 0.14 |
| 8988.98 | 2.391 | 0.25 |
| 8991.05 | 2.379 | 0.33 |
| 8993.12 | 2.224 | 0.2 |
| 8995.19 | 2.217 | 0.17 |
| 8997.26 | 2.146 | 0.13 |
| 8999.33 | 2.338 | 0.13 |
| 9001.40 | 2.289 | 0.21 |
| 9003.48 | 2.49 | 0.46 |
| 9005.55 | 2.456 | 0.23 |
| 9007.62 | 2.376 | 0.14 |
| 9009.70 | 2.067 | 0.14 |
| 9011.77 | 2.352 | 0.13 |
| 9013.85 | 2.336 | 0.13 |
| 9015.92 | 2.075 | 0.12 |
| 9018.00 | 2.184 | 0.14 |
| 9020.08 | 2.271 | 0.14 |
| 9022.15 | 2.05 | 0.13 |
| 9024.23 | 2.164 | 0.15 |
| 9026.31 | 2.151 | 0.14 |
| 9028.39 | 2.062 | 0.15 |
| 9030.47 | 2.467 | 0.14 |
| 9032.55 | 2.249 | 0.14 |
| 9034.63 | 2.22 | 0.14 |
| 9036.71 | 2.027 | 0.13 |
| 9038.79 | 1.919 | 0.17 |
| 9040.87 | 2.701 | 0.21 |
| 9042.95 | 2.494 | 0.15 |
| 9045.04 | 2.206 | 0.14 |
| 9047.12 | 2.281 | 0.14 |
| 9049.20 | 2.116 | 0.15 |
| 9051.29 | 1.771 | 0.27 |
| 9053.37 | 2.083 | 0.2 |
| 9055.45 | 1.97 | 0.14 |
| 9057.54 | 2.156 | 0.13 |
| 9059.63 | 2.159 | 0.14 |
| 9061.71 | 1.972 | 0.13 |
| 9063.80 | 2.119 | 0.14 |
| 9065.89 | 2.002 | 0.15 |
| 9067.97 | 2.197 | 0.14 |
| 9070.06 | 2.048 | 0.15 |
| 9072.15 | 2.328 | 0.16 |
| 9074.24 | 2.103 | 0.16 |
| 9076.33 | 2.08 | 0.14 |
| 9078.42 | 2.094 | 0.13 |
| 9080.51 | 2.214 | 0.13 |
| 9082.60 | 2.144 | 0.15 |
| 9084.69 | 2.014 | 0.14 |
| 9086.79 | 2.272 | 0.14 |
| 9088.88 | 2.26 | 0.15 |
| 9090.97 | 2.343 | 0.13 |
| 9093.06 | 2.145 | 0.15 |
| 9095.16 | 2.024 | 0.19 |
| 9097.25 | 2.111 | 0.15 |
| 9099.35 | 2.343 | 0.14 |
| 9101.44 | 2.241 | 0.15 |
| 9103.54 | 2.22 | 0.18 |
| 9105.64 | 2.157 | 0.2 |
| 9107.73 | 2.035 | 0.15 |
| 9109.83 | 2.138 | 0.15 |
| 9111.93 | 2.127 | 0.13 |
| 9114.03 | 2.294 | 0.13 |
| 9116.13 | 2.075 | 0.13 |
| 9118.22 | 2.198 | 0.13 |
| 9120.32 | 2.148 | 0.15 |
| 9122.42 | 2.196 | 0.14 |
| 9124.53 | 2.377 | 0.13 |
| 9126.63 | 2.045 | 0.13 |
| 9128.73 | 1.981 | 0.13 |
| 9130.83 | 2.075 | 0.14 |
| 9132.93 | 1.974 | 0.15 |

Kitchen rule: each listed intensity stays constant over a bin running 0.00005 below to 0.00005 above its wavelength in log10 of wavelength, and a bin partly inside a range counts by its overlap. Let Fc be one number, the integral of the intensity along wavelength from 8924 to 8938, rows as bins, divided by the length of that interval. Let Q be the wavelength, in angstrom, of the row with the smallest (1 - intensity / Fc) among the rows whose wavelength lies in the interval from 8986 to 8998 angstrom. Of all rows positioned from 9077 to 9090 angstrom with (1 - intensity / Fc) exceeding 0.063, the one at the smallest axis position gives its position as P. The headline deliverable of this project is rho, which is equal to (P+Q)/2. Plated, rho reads 9036.8 angstrom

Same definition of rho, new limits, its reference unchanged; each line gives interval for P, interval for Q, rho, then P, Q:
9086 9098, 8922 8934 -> 9009.1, 9095.16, 8922.99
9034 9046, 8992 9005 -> 9020.1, 9036.71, 9003.48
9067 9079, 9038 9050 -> 9055.5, 9070.06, 9040.87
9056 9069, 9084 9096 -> 9076.3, 9061.71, 9090.97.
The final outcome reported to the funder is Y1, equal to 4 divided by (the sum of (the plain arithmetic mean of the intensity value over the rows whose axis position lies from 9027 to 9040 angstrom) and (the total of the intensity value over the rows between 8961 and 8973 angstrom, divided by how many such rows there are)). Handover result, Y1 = 0.916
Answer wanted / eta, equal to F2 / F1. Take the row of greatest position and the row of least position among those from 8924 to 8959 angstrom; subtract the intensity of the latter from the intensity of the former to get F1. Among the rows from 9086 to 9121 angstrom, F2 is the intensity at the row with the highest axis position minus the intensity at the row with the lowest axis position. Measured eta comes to 4.0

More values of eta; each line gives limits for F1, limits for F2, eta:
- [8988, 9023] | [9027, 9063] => 0.3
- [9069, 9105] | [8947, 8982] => -1.9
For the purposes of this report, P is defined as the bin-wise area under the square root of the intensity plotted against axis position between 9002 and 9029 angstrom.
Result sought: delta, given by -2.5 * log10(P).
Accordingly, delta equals -4.01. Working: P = 40.4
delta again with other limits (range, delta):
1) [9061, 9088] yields -3.99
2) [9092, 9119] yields -4.00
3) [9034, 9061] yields -3.99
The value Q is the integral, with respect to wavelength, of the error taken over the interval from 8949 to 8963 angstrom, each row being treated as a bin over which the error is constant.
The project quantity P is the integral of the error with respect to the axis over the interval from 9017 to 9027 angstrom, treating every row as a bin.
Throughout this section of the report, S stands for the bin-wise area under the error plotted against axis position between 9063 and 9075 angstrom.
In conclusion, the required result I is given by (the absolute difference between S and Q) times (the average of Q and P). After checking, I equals 3.0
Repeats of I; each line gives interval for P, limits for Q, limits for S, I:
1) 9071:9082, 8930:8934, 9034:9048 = 1.7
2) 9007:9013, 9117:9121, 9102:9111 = 0.7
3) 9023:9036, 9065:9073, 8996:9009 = 2.4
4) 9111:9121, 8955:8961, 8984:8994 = 0.6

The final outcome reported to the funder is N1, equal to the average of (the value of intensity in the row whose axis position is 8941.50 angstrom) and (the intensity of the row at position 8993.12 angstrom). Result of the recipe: 2.20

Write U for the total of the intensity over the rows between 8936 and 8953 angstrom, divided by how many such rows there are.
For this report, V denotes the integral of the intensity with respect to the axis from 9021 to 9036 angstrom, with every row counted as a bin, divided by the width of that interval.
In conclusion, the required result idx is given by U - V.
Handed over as 0.082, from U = 2.27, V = 2.19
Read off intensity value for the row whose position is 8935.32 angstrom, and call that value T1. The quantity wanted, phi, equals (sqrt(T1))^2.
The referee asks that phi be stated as 2.45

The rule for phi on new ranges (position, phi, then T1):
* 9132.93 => 1.97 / 1.974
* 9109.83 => 2.14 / 2.138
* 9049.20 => 2.12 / 2.116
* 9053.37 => 2.08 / 2.083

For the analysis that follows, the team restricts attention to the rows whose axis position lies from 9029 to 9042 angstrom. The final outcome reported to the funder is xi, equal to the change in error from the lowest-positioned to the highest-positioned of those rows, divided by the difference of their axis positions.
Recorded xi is 0.007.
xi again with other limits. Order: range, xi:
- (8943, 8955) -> -0.005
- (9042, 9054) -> 0.005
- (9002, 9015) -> -0.032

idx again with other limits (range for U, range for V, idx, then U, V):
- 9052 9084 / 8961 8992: -0.071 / 2.11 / 2.18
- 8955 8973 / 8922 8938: -0.040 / 2.24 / 2.28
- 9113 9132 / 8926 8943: -0.053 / 2.15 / 2.21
